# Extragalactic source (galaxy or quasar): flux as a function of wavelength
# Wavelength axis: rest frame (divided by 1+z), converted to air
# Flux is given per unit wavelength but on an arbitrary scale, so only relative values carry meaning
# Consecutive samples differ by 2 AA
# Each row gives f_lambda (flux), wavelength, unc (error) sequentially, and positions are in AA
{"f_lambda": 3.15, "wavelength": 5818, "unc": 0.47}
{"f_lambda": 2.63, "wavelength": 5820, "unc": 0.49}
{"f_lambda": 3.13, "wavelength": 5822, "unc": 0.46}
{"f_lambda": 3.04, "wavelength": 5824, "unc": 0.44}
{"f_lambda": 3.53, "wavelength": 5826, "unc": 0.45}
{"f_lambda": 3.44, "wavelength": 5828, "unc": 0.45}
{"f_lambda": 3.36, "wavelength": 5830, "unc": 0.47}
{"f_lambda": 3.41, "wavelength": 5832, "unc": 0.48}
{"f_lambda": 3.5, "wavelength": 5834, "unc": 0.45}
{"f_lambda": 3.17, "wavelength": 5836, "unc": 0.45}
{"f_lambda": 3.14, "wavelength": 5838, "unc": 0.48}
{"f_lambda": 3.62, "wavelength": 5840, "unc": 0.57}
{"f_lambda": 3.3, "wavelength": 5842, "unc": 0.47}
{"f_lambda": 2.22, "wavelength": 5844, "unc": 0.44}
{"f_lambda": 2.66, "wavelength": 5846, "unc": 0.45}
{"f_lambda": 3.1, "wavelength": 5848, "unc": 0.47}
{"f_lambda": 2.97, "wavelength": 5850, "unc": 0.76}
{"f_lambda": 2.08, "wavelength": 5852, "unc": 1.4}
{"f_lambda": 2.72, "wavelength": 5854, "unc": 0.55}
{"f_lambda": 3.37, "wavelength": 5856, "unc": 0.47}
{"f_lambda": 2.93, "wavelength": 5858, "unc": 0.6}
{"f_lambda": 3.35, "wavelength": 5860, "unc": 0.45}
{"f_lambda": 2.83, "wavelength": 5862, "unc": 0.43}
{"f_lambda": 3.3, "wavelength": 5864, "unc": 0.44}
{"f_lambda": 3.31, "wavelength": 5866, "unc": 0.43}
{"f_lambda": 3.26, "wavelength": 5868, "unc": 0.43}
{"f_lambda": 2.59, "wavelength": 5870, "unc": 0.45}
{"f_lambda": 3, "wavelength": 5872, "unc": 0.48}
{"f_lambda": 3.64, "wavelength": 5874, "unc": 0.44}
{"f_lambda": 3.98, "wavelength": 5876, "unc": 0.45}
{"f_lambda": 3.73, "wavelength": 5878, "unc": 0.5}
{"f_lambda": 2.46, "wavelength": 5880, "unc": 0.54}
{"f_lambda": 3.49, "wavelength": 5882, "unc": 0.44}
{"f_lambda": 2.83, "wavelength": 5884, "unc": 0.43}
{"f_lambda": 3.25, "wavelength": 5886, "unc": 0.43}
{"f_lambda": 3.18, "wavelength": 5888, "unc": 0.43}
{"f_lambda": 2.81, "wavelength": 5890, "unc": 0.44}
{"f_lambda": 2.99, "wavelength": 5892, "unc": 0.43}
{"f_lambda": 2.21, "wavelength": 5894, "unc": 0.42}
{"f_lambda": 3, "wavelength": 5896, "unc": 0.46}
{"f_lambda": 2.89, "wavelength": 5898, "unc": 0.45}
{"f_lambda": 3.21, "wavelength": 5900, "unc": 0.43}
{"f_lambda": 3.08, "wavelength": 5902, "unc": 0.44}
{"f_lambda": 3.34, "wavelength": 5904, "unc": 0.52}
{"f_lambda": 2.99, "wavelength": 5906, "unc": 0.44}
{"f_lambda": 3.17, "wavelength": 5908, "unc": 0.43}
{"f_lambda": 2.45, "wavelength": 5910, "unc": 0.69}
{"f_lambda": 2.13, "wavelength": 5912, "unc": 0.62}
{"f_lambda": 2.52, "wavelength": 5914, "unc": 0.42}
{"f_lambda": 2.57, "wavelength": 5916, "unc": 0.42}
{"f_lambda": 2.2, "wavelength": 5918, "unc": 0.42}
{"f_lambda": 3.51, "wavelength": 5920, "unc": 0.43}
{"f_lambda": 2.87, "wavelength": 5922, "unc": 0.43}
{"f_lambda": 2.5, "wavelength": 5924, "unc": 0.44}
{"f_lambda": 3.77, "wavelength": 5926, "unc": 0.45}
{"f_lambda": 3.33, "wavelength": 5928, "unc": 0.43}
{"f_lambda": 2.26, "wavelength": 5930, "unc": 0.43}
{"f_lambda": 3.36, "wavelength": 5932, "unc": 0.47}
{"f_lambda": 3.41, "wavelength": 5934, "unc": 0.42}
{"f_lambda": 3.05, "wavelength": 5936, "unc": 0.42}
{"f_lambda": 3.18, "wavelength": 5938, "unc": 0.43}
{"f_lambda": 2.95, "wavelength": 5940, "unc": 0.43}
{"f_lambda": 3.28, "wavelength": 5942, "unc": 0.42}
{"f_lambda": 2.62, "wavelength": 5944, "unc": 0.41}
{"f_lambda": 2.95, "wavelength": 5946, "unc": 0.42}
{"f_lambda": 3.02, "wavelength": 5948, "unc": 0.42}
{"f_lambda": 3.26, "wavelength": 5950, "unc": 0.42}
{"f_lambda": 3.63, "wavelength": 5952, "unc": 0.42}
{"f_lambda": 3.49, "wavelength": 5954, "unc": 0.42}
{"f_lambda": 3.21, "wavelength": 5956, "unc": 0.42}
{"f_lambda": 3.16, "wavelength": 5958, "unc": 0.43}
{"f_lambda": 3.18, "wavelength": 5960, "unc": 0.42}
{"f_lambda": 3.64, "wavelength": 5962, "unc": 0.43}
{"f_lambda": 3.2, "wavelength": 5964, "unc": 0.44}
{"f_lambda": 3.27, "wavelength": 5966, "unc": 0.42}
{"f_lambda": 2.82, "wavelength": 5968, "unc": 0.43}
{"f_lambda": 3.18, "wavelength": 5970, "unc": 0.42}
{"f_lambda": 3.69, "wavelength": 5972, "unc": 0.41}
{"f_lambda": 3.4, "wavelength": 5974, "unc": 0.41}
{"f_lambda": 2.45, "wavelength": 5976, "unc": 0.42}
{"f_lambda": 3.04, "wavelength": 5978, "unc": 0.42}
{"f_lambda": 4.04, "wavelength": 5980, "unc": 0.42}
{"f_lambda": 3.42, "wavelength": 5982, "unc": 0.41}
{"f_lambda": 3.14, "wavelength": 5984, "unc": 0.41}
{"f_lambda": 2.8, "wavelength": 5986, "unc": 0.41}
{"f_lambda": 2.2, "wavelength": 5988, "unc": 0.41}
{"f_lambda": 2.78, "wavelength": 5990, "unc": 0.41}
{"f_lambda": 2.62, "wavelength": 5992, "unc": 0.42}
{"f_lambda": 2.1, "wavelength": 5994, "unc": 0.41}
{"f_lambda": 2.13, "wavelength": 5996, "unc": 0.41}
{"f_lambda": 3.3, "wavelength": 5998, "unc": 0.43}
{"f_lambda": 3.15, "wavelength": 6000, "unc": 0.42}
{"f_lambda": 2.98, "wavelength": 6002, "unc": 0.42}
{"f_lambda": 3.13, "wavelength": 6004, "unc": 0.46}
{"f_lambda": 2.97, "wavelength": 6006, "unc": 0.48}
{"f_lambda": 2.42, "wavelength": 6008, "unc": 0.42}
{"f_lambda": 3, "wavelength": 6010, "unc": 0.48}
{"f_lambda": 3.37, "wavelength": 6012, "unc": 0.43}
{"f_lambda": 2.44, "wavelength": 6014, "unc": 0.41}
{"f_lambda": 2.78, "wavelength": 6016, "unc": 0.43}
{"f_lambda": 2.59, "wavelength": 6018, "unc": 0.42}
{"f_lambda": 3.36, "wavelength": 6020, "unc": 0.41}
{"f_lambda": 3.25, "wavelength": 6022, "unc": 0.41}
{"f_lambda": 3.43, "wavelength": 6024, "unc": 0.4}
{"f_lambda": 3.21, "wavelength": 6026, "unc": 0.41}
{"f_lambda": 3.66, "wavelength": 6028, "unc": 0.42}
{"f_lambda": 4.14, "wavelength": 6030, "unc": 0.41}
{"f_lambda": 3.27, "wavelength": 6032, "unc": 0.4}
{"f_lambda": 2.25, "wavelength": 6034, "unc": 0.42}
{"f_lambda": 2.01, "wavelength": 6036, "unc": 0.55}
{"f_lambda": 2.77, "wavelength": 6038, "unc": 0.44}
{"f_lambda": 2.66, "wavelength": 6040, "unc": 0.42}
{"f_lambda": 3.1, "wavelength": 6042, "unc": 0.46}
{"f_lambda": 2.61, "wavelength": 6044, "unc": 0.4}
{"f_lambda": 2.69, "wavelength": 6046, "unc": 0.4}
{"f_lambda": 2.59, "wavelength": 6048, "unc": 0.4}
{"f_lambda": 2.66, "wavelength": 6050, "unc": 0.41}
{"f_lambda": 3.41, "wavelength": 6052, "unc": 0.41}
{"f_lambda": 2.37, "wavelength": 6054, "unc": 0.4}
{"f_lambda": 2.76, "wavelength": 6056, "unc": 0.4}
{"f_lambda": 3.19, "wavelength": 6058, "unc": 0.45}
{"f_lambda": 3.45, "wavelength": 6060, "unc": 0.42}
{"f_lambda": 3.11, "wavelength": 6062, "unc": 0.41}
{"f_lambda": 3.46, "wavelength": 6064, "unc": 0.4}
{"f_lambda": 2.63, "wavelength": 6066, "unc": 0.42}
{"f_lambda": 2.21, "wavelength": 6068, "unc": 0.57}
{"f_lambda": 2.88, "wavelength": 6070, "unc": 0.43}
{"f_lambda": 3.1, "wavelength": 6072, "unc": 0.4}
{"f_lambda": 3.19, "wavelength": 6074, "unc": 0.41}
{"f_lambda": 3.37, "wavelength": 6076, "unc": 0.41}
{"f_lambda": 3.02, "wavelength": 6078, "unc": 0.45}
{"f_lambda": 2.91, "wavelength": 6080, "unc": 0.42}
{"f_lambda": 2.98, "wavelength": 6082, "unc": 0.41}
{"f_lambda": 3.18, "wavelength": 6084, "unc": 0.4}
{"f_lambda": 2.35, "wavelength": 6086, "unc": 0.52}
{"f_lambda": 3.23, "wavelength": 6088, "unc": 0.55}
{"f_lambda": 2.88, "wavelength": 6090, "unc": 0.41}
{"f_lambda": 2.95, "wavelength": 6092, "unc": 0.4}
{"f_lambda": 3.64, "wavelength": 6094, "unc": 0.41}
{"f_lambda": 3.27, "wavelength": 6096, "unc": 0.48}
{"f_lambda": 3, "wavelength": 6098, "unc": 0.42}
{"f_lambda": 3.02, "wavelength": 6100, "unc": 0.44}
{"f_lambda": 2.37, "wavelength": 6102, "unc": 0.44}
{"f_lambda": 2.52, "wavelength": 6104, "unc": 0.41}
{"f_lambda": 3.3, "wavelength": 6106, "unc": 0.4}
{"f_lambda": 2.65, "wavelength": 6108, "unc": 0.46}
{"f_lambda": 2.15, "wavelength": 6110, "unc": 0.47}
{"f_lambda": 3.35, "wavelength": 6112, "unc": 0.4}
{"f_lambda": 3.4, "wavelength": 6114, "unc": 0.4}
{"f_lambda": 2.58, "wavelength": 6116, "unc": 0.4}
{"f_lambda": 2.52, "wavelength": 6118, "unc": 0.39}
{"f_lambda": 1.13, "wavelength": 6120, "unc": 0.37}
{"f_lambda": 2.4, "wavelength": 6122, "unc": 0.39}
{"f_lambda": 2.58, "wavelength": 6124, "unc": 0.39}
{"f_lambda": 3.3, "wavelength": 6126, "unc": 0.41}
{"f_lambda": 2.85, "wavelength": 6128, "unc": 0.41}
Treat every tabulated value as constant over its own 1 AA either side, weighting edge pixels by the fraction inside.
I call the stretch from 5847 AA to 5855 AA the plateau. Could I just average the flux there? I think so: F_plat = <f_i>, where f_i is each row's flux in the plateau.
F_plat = 2.7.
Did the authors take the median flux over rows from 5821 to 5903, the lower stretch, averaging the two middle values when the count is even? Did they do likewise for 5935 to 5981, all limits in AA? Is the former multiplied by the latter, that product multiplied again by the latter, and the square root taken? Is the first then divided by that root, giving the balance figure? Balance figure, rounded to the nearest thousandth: 0.557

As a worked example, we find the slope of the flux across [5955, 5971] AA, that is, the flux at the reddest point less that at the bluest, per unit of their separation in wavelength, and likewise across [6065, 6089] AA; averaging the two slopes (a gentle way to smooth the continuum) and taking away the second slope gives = -0.015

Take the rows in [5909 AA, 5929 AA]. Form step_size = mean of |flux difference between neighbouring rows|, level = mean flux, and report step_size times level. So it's 1.60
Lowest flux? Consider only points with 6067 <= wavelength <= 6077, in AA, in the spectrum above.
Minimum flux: 2.21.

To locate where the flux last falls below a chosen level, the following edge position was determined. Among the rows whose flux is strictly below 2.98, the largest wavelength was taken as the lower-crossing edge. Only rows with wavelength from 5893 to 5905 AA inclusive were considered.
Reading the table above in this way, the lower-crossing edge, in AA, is 5898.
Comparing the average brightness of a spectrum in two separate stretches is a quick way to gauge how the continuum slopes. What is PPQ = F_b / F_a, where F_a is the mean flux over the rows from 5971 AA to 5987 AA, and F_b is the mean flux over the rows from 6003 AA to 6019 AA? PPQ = 0.874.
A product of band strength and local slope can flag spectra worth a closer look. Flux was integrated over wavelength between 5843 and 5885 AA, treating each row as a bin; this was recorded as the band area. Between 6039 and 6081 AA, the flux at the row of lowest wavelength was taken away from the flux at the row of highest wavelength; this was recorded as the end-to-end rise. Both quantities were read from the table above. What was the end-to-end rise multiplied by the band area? 32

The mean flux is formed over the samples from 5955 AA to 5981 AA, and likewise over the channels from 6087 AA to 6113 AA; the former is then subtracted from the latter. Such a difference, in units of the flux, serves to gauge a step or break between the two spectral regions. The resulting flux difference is -0.30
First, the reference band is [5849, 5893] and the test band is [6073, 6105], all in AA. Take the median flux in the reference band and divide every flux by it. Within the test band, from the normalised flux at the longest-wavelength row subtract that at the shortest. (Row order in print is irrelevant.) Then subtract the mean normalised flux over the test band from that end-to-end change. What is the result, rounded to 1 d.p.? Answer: -1.2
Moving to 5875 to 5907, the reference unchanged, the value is -1.3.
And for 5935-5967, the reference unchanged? -1.0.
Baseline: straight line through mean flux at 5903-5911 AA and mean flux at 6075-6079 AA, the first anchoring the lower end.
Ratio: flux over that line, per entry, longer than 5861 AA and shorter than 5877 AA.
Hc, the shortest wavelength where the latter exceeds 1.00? 5864 AA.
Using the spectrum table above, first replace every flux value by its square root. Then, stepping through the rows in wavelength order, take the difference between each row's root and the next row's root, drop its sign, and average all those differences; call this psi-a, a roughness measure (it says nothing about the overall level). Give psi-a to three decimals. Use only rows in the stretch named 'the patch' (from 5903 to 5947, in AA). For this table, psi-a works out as 0.150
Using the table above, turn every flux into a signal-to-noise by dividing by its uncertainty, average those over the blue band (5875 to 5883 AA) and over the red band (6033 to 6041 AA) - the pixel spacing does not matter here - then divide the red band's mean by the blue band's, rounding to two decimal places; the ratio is 0.75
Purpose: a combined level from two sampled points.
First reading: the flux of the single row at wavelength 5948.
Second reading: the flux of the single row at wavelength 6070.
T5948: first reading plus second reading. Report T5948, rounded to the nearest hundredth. 5.90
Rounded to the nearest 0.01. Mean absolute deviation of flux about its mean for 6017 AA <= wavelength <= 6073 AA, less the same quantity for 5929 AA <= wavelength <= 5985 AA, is 0.15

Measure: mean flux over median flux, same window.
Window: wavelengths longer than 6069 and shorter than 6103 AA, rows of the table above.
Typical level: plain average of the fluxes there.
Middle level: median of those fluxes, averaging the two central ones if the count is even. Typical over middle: 1.00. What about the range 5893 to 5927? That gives 0.99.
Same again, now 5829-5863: 0.97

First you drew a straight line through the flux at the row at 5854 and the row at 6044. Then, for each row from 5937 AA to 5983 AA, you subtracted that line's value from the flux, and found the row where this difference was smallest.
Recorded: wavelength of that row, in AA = 5976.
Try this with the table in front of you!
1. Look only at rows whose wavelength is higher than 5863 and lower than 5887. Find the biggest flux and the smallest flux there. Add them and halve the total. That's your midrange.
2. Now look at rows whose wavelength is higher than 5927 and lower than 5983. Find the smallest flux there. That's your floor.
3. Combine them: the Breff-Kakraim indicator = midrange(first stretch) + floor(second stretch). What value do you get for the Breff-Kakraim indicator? 5.48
